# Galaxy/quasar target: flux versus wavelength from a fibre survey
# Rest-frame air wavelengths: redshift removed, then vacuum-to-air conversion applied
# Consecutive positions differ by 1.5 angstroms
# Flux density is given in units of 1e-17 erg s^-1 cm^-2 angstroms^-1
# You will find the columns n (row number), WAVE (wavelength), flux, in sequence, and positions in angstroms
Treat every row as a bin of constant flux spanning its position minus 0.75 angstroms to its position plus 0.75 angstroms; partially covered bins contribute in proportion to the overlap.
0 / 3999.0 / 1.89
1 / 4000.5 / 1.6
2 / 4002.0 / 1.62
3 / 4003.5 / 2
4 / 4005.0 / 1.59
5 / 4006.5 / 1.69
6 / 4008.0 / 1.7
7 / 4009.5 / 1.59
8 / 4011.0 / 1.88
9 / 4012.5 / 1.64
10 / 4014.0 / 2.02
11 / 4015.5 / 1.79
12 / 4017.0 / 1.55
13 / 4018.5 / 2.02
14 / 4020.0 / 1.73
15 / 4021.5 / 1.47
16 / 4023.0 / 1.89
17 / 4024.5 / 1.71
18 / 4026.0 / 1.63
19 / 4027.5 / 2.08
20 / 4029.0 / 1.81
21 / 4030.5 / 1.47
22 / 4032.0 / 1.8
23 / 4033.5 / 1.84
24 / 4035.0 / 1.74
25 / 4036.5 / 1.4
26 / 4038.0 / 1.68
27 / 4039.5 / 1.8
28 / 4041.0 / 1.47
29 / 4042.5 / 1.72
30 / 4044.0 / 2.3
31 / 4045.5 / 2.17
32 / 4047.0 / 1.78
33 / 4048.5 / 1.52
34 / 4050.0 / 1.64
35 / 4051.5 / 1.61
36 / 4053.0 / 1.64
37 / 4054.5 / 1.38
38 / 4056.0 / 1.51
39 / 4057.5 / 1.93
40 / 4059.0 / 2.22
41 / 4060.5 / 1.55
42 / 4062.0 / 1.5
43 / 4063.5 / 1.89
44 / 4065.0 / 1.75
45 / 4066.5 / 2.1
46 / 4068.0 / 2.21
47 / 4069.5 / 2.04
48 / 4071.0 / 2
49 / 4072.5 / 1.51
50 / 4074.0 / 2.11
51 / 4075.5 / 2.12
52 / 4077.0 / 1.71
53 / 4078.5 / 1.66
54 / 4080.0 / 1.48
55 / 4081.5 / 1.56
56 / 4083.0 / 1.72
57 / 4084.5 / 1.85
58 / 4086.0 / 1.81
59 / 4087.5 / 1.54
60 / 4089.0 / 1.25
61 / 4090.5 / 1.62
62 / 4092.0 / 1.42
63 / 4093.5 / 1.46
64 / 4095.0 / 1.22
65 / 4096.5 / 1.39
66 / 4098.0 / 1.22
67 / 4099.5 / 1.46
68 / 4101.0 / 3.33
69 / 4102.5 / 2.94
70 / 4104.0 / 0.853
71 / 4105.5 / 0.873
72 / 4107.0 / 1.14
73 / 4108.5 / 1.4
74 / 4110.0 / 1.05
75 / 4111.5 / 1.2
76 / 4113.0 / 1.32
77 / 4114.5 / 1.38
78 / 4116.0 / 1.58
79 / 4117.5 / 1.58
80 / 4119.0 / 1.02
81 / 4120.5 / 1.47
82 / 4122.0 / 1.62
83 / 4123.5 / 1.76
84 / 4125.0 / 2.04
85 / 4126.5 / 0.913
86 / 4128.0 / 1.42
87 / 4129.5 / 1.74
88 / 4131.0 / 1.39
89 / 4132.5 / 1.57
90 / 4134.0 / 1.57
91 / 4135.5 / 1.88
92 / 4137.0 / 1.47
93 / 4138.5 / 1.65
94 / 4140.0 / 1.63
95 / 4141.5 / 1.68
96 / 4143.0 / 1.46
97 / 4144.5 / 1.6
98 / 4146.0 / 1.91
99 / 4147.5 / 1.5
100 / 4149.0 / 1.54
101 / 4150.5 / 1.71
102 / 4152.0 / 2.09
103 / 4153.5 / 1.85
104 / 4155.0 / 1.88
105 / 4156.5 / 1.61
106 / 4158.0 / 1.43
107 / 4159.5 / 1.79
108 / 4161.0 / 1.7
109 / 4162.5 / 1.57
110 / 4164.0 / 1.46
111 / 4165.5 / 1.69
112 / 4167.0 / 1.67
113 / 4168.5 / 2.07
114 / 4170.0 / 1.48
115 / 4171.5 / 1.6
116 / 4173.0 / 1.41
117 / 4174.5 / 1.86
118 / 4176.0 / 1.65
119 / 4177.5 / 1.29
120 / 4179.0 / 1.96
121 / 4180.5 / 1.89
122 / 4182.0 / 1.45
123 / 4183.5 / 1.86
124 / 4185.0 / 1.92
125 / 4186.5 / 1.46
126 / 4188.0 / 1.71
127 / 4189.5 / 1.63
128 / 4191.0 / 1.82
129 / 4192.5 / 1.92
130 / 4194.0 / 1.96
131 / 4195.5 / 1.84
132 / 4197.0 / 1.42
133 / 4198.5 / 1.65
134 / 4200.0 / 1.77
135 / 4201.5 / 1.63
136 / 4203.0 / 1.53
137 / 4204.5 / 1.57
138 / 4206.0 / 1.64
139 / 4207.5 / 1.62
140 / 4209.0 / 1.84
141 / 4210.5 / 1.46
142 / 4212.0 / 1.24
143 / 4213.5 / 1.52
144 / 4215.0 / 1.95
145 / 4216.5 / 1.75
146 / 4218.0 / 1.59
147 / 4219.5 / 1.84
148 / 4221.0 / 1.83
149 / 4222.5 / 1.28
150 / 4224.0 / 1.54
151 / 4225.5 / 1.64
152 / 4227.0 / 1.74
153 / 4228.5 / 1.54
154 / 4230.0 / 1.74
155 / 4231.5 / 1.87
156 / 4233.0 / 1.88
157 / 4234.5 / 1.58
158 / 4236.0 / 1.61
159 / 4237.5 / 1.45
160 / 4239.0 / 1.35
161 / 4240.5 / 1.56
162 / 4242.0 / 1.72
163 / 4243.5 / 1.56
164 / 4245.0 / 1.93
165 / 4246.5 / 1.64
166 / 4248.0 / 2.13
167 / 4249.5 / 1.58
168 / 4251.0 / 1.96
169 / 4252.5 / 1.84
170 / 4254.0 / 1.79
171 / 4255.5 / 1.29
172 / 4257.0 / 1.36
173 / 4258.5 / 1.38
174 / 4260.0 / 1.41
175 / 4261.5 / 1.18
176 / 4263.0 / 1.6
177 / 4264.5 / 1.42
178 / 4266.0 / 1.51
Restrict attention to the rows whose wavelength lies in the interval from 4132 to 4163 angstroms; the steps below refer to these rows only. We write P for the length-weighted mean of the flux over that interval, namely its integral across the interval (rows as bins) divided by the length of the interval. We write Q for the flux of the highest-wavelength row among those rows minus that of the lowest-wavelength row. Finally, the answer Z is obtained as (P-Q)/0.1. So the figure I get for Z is 16.7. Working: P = 1.67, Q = 0.00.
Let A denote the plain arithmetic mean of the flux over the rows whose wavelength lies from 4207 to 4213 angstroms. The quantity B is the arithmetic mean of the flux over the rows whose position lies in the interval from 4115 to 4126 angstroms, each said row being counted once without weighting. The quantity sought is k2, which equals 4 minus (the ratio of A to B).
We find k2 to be 3.03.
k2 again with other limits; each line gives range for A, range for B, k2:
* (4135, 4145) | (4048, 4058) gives 2.99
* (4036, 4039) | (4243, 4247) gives 3.10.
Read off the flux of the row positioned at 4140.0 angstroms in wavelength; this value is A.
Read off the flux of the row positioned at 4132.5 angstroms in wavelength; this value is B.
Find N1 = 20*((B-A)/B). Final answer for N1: -1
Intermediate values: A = 1.63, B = 1.57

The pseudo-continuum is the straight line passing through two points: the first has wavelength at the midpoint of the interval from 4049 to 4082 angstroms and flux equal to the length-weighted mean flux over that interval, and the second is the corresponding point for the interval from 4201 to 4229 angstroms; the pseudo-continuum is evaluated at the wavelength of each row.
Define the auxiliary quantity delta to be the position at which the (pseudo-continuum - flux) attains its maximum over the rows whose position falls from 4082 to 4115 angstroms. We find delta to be 4104.0 angstroms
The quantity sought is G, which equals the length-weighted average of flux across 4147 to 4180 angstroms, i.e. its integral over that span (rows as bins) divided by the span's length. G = 1.68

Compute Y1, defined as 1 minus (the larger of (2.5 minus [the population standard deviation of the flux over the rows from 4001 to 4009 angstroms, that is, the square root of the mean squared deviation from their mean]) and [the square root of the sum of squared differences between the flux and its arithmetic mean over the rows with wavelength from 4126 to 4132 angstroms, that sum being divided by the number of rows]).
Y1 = -1.35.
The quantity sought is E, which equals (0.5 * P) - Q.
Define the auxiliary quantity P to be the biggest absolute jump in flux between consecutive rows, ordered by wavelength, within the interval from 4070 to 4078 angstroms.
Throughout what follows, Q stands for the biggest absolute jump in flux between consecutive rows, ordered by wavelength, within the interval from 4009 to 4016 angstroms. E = -0.08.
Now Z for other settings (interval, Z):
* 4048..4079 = 16.5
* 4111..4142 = 10.4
